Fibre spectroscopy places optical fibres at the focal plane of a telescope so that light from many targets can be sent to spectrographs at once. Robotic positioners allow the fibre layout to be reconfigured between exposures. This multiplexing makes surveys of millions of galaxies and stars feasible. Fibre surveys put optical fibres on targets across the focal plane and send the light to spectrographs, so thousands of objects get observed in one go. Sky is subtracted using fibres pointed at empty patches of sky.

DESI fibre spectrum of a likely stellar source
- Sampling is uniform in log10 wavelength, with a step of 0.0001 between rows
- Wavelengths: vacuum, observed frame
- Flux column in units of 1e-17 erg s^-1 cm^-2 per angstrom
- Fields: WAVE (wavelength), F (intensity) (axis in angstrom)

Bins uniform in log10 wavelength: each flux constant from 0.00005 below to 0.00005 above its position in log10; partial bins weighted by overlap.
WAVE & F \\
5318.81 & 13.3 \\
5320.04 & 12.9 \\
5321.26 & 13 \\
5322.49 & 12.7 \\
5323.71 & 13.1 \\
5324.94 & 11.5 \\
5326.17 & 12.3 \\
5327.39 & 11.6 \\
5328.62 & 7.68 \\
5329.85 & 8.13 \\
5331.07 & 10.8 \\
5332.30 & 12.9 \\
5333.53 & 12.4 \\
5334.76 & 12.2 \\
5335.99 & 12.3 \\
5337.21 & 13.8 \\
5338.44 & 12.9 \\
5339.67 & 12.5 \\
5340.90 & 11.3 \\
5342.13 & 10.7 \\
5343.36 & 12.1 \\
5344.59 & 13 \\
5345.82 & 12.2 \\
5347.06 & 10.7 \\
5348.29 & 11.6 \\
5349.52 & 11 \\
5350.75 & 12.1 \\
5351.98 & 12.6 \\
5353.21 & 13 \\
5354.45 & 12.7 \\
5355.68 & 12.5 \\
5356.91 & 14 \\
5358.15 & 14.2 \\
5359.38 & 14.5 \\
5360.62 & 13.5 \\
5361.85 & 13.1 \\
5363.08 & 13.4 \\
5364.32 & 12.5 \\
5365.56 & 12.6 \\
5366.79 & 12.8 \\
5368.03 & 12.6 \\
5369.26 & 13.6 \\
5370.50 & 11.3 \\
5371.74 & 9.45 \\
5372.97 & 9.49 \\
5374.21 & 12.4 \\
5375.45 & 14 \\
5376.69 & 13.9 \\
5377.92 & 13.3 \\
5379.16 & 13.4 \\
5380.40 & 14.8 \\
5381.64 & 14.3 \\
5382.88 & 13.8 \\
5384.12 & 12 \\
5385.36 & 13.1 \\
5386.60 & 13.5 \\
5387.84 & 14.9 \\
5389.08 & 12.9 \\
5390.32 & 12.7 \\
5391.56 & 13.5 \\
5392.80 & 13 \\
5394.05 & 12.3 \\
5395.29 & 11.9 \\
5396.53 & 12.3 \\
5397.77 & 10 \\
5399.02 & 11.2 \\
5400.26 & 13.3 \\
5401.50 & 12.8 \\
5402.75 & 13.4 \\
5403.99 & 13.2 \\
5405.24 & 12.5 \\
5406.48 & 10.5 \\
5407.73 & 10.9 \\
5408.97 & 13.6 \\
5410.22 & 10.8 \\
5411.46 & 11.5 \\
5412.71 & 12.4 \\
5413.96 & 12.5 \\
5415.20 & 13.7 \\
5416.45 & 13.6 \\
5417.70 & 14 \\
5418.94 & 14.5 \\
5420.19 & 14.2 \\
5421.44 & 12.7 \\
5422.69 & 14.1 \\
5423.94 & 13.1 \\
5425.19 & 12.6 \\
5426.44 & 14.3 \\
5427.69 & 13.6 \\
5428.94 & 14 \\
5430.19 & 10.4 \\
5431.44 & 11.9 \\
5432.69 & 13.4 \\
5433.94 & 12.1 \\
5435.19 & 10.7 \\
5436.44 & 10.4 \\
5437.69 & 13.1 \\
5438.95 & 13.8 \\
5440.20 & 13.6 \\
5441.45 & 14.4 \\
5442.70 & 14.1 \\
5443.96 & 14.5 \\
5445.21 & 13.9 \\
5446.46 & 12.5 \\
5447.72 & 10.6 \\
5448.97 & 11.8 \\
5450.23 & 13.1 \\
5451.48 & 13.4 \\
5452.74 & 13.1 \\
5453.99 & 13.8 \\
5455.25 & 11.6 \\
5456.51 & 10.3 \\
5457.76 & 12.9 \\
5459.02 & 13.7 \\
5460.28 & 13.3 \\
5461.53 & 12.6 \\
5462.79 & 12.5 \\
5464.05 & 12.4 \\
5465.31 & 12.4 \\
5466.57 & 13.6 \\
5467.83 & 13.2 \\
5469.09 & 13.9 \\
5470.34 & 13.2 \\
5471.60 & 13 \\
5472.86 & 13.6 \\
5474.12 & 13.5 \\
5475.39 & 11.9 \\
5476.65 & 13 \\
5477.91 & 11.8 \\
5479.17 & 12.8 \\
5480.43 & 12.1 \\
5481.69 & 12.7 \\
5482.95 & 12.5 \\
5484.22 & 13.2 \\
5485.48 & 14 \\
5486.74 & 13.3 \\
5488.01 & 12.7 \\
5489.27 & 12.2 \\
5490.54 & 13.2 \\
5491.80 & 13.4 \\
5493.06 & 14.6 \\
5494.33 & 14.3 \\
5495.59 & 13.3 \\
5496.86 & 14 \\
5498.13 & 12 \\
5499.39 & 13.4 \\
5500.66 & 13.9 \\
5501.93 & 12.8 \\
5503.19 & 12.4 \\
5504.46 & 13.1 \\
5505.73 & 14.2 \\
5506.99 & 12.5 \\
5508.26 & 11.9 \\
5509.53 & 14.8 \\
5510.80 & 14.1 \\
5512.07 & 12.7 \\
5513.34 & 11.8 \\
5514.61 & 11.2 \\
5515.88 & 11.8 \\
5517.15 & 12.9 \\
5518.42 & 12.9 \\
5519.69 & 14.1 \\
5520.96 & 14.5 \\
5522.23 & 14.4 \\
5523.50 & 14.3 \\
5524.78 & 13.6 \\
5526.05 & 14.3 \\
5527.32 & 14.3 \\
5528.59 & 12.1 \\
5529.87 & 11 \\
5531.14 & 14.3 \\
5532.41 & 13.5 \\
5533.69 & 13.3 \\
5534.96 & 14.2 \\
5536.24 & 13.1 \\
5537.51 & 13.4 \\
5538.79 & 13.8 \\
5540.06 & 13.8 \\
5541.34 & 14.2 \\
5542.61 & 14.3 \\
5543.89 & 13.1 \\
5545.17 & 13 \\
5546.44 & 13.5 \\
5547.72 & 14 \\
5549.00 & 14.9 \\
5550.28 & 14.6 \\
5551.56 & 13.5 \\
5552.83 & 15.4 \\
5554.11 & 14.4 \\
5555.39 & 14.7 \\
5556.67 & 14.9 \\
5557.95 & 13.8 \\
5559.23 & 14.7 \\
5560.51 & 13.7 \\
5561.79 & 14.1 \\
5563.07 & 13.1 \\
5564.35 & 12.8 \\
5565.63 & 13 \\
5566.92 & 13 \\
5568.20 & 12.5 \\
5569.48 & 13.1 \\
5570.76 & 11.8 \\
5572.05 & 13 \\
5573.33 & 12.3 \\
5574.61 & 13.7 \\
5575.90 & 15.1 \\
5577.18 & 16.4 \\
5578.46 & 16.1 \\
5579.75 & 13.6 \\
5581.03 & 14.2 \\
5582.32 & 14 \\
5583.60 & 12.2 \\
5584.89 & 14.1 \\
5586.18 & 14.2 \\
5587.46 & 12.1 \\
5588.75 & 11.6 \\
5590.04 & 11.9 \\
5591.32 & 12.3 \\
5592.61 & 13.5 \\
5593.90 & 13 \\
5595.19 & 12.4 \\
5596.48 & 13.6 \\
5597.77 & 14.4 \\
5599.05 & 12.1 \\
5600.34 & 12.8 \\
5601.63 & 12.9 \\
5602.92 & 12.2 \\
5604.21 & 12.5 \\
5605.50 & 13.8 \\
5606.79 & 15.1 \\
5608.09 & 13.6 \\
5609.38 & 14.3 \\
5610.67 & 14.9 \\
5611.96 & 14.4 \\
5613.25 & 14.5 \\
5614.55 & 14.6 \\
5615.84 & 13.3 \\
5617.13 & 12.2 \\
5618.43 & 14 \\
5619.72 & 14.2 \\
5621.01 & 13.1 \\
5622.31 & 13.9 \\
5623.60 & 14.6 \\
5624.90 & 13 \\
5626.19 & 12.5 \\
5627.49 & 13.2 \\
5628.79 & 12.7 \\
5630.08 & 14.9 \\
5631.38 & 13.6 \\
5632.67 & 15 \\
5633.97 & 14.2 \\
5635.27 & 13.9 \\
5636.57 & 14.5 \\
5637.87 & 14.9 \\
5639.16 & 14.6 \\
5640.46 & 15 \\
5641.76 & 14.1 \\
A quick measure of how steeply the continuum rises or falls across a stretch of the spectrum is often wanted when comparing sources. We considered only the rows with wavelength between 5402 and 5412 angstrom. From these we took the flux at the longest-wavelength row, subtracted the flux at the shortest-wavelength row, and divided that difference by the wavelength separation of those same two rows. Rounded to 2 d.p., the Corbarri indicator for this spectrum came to -0.22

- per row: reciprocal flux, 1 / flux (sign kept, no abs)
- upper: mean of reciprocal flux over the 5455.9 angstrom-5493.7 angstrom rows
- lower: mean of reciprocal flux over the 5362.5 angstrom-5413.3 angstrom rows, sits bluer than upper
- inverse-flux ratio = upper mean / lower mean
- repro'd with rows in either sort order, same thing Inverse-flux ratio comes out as 0.97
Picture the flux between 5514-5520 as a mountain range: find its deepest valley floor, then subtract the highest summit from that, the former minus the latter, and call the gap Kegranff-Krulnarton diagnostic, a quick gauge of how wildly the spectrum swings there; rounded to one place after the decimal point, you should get -2.9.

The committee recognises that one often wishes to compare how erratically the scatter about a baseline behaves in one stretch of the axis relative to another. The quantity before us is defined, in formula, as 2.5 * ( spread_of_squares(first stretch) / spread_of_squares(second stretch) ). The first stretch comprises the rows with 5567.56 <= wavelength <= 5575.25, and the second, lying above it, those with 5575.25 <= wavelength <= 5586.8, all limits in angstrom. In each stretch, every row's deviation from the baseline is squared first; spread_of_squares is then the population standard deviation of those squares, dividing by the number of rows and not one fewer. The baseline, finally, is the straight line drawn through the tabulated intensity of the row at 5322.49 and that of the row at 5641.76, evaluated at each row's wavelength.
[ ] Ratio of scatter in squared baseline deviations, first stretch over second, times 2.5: 1.4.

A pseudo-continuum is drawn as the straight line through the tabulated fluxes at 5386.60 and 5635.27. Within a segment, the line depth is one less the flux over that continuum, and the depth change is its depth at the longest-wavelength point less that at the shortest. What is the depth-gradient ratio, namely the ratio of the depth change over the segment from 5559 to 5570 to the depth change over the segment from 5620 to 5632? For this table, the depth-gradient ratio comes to -3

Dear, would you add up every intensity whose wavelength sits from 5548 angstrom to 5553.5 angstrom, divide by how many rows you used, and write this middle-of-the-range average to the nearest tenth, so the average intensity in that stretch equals 14.6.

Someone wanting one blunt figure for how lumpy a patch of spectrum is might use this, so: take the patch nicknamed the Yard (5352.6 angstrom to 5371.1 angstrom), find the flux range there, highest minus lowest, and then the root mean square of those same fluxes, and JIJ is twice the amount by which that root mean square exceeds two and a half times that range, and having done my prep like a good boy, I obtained 10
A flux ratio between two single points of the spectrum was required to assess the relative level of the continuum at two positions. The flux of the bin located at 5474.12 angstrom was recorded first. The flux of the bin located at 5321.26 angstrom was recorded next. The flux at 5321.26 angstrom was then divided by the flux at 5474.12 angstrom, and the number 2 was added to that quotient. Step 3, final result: 2.96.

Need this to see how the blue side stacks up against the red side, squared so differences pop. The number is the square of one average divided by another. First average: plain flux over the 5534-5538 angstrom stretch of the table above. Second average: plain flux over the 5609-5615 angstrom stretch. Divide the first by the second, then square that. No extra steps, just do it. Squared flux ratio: 0.87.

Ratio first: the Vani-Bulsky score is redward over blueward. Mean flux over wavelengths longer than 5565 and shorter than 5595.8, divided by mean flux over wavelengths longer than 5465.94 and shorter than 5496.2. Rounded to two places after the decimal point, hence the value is 1.01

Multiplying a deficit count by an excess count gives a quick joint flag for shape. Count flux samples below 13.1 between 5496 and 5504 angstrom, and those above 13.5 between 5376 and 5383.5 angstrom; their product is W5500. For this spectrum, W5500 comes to 12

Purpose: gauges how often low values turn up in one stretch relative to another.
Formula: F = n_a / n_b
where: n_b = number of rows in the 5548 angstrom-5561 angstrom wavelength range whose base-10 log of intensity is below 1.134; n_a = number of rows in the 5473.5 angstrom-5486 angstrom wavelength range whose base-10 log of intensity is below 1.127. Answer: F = 8.0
